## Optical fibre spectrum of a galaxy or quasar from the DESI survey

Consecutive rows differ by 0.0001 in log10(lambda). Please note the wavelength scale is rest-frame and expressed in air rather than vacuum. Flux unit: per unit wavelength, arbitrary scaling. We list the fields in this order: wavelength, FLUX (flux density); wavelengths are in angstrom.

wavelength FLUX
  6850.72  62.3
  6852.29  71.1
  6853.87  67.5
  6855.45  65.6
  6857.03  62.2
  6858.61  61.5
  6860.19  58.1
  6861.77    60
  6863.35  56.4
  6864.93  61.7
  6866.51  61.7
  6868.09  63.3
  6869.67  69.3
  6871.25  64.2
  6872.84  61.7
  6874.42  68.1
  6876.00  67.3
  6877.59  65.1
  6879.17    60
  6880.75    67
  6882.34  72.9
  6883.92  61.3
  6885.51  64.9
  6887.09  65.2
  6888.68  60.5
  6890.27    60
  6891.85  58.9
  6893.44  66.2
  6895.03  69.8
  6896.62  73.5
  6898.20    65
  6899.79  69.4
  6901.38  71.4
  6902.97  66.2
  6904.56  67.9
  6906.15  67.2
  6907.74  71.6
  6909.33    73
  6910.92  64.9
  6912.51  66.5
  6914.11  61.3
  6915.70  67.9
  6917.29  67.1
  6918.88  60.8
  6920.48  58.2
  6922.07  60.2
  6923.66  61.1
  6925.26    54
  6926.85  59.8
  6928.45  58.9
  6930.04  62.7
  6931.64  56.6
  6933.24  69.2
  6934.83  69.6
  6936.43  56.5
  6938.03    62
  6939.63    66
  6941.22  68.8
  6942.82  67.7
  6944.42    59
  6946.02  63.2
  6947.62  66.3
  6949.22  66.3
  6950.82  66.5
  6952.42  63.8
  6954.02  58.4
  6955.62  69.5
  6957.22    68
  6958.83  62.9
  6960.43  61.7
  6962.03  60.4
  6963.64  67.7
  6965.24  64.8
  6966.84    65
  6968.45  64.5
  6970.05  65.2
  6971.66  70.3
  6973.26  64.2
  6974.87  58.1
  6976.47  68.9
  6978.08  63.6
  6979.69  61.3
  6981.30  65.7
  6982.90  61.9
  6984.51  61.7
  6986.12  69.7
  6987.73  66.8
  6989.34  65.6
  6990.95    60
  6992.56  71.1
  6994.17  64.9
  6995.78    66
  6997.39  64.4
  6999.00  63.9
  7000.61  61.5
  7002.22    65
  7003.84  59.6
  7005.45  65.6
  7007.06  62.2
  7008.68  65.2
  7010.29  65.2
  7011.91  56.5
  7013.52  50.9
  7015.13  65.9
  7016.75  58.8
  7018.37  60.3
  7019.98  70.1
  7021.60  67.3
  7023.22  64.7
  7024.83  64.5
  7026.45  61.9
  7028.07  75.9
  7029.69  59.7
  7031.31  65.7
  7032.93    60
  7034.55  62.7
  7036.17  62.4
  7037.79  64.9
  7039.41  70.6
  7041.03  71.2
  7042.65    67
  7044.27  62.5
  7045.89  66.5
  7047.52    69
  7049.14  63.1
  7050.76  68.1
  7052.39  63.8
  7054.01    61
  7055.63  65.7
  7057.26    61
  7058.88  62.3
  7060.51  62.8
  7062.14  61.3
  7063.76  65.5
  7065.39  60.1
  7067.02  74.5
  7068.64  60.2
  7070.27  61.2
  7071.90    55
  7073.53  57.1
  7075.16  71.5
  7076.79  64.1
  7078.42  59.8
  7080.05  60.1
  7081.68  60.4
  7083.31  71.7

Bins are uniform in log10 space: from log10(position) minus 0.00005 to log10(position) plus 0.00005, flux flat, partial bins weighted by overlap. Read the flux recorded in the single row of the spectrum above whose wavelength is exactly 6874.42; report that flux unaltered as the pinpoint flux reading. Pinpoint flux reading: 68.1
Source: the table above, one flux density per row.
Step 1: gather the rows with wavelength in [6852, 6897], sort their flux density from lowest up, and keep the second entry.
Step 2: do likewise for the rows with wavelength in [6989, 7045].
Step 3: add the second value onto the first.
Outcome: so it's 115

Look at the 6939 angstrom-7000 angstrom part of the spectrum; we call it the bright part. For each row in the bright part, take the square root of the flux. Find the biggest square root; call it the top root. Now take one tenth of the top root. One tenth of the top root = 0.843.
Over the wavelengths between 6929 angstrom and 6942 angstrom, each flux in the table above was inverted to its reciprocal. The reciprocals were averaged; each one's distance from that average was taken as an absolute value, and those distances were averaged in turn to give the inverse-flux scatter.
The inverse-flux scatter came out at 0.0011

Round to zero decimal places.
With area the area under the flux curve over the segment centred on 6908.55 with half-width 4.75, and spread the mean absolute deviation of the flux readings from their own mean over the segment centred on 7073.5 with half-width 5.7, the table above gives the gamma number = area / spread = 175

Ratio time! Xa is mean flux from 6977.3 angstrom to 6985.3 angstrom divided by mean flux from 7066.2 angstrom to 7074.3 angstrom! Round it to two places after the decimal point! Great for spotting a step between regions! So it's 1.02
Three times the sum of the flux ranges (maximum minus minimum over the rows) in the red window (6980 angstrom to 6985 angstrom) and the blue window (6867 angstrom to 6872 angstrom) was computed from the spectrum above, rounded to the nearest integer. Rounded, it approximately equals 30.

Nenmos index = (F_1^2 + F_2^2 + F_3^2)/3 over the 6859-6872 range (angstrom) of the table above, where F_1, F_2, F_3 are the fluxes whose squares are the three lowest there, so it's 3386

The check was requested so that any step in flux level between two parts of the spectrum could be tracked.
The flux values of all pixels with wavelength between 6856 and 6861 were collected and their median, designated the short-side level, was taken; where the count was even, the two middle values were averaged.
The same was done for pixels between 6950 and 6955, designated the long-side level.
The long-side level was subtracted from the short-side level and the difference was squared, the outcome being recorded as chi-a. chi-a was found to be 5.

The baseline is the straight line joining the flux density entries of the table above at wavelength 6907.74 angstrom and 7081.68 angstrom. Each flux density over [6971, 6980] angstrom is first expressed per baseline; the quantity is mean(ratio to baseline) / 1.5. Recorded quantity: 0.639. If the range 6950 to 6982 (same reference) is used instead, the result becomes 0.634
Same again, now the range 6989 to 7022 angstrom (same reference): 0.646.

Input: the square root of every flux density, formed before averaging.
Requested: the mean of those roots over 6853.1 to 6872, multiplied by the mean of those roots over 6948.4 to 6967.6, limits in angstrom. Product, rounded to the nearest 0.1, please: 63.6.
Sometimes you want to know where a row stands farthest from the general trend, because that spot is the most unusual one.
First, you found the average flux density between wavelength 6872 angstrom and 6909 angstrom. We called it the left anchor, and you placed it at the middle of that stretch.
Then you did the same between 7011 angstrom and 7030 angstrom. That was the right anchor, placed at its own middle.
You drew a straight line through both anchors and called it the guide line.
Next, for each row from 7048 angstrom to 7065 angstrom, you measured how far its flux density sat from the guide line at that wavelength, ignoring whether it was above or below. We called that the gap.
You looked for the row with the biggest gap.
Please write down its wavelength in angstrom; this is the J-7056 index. 7050.76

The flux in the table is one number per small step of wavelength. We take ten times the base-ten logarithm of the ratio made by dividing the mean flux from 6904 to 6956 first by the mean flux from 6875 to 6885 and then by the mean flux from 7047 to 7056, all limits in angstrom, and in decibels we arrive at -18.2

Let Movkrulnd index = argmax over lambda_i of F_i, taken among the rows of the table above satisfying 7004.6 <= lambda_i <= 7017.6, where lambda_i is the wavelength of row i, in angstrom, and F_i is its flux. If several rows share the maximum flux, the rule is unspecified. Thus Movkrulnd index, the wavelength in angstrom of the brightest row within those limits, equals 7015.13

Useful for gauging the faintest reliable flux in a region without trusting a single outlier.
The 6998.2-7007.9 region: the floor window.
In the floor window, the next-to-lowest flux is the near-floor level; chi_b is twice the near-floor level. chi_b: 123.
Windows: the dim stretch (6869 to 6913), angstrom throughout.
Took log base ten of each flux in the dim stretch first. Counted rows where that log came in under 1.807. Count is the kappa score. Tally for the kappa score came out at 6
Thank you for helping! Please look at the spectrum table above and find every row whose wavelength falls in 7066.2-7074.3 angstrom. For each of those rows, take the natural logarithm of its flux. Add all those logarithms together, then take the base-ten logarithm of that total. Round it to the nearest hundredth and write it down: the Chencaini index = 1.31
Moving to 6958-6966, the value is 1.32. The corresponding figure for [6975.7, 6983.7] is 1.32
